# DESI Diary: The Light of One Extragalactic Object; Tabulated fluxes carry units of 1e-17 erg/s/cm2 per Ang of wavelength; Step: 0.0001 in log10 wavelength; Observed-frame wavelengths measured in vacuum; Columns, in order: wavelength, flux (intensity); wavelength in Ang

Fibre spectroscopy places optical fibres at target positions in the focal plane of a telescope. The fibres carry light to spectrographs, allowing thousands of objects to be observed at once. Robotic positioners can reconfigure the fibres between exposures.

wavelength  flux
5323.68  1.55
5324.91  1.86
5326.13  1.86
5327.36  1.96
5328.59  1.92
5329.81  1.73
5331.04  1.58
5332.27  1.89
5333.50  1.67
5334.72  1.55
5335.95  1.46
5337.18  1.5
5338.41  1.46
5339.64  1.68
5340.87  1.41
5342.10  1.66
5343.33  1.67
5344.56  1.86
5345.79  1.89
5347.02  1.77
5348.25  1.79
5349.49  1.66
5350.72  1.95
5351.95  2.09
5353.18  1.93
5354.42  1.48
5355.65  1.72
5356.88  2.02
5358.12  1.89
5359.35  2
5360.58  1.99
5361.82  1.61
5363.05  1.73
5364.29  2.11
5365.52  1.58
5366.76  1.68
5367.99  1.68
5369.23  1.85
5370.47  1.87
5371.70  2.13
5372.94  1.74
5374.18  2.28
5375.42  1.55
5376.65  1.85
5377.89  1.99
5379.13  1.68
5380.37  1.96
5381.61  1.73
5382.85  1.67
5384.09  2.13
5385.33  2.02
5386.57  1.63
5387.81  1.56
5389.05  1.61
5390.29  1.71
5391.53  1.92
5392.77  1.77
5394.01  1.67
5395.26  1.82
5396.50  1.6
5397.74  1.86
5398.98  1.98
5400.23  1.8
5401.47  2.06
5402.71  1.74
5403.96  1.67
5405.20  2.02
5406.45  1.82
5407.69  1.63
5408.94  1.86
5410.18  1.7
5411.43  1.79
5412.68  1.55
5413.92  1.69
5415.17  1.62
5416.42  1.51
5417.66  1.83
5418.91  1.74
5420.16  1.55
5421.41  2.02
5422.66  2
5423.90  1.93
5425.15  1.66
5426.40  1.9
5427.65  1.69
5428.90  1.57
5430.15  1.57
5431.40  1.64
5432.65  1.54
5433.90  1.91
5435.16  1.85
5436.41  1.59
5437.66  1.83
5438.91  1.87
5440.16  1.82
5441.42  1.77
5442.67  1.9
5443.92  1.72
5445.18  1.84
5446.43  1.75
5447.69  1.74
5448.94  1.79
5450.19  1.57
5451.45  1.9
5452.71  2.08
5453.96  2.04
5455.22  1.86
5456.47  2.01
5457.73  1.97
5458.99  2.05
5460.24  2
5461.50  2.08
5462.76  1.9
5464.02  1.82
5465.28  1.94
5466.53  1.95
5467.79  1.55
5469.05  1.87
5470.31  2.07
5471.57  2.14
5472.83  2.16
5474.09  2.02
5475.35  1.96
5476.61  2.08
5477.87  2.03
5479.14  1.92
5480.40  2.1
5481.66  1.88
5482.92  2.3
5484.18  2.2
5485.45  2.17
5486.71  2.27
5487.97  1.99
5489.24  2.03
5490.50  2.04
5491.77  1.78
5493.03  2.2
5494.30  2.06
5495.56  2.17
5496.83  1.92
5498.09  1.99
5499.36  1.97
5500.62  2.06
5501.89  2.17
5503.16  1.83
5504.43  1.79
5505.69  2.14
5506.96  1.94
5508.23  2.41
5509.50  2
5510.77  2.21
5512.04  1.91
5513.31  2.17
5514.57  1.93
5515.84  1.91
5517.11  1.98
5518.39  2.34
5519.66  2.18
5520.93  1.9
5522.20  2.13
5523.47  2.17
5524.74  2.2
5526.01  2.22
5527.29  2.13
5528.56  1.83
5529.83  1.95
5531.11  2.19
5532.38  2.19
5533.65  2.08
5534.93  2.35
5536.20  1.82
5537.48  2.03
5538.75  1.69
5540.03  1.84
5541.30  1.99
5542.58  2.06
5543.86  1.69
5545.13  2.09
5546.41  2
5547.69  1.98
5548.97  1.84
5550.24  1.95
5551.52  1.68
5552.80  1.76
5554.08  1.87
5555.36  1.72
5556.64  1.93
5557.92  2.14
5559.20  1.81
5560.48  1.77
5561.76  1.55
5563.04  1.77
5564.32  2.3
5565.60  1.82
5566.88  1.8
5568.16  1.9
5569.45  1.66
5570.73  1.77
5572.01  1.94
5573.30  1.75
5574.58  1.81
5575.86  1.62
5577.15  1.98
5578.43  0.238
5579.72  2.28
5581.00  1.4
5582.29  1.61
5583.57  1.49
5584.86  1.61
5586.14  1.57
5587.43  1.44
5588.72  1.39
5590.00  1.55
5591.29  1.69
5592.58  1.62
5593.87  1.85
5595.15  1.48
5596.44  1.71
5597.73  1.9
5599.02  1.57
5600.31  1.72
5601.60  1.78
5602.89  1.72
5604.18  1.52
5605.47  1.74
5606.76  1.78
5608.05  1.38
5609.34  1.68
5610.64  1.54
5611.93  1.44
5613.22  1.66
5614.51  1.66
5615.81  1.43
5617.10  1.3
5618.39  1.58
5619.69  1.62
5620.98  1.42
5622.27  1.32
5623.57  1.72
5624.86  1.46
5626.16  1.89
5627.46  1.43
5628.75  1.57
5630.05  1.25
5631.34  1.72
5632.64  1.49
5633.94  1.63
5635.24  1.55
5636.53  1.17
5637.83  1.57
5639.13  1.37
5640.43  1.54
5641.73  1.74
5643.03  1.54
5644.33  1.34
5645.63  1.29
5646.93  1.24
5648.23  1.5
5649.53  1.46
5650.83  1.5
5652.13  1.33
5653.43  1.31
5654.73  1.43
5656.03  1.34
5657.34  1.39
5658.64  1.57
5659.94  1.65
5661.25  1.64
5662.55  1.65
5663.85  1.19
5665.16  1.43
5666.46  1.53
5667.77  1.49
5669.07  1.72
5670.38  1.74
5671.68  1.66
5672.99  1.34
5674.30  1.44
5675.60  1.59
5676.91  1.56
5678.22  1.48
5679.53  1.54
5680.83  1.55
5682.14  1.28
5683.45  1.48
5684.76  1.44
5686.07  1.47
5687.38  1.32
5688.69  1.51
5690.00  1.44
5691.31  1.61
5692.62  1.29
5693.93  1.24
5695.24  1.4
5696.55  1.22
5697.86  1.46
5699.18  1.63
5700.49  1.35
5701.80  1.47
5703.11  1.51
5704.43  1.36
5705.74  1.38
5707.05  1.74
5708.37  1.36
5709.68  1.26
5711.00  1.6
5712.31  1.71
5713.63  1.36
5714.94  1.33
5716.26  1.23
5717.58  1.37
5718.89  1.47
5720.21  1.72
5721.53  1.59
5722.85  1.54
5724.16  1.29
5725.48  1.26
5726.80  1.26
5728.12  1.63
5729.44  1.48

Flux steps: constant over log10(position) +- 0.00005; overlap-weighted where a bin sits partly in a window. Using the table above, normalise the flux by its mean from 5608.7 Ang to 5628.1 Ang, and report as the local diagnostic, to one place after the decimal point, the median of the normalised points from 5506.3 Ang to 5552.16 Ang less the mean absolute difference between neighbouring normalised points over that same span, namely 1.2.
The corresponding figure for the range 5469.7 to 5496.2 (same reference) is 1.2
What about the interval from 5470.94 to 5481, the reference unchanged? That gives 1.3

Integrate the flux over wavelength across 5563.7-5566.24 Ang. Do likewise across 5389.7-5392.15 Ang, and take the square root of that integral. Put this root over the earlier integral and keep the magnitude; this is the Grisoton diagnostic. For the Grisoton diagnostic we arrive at 0.40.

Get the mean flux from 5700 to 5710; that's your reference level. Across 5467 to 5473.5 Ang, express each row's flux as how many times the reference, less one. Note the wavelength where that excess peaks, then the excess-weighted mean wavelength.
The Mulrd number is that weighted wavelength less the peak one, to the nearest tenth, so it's -1.8 Ang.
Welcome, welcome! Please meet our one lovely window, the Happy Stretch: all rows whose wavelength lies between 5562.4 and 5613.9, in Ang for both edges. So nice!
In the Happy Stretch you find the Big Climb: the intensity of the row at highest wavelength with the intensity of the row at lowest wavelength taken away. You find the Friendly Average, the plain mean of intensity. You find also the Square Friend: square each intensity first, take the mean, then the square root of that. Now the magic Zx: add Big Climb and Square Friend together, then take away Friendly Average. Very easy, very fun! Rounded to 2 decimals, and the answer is -0.08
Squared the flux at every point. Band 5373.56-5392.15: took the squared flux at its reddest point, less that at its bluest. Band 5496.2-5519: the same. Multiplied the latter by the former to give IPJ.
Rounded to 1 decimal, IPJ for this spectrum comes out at -2.7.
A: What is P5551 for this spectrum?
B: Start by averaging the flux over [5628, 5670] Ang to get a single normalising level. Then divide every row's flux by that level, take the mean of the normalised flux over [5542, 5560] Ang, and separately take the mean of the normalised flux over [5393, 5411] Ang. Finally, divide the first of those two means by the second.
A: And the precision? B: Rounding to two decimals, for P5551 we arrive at 1.05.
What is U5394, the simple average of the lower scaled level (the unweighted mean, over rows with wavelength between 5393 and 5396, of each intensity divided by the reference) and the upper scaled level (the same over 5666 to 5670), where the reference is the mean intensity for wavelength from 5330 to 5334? 0.97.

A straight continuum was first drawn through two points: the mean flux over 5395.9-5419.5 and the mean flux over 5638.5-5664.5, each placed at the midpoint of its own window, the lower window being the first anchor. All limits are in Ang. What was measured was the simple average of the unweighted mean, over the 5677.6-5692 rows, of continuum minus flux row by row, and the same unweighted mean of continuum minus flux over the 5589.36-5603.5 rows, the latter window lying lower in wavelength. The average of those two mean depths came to -0.11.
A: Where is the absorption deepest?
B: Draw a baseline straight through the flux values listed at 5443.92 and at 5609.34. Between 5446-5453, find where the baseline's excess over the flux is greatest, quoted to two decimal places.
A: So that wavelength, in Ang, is 5450.19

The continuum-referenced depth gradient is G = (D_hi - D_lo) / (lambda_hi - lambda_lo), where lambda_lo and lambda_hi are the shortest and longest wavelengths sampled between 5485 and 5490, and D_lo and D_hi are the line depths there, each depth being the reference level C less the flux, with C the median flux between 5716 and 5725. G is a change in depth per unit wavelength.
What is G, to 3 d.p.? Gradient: 0.037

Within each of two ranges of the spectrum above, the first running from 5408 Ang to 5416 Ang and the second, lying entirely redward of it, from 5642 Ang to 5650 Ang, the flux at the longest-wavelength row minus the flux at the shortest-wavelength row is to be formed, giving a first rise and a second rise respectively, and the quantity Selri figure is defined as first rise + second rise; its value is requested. -0.32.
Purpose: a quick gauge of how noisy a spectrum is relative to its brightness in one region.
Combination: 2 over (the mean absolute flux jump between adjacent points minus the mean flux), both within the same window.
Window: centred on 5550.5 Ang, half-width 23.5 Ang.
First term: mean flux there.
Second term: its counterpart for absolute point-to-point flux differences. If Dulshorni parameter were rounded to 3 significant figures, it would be -1.17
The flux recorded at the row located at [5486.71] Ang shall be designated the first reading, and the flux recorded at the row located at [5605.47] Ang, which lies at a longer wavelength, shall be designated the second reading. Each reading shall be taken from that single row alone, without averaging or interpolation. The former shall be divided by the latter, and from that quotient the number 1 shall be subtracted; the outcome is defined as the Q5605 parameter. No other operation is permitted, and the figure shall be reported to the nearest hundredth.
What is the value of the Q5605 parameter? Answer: 0.30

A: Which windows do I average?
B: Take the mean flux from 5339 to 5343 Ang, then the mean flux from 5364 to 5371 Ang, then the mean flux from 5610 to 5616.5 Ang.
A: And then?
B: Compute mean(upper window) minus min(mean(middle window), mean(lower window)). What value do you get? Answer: -0.04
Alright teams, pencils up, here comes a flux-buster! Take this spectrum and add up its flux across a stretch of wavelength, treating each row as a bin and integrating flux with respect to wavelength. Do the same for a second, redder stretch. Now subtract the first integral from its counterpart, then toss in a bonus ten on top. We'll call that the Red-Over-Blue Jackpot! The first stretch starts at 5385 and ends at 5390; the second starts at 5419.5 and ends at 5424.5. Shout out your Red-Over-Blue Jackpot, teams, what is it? 10.9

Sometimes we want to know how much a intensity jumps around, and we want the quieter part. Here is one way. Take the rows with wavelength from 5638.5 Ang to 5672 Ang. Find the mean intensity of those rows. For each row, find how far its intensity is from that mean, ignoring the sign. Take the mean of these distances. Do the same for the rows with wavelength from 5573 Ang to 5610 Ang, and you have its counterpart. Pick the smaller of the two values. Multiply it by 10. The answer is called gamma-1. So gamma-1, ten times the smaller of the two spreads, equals 1.30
